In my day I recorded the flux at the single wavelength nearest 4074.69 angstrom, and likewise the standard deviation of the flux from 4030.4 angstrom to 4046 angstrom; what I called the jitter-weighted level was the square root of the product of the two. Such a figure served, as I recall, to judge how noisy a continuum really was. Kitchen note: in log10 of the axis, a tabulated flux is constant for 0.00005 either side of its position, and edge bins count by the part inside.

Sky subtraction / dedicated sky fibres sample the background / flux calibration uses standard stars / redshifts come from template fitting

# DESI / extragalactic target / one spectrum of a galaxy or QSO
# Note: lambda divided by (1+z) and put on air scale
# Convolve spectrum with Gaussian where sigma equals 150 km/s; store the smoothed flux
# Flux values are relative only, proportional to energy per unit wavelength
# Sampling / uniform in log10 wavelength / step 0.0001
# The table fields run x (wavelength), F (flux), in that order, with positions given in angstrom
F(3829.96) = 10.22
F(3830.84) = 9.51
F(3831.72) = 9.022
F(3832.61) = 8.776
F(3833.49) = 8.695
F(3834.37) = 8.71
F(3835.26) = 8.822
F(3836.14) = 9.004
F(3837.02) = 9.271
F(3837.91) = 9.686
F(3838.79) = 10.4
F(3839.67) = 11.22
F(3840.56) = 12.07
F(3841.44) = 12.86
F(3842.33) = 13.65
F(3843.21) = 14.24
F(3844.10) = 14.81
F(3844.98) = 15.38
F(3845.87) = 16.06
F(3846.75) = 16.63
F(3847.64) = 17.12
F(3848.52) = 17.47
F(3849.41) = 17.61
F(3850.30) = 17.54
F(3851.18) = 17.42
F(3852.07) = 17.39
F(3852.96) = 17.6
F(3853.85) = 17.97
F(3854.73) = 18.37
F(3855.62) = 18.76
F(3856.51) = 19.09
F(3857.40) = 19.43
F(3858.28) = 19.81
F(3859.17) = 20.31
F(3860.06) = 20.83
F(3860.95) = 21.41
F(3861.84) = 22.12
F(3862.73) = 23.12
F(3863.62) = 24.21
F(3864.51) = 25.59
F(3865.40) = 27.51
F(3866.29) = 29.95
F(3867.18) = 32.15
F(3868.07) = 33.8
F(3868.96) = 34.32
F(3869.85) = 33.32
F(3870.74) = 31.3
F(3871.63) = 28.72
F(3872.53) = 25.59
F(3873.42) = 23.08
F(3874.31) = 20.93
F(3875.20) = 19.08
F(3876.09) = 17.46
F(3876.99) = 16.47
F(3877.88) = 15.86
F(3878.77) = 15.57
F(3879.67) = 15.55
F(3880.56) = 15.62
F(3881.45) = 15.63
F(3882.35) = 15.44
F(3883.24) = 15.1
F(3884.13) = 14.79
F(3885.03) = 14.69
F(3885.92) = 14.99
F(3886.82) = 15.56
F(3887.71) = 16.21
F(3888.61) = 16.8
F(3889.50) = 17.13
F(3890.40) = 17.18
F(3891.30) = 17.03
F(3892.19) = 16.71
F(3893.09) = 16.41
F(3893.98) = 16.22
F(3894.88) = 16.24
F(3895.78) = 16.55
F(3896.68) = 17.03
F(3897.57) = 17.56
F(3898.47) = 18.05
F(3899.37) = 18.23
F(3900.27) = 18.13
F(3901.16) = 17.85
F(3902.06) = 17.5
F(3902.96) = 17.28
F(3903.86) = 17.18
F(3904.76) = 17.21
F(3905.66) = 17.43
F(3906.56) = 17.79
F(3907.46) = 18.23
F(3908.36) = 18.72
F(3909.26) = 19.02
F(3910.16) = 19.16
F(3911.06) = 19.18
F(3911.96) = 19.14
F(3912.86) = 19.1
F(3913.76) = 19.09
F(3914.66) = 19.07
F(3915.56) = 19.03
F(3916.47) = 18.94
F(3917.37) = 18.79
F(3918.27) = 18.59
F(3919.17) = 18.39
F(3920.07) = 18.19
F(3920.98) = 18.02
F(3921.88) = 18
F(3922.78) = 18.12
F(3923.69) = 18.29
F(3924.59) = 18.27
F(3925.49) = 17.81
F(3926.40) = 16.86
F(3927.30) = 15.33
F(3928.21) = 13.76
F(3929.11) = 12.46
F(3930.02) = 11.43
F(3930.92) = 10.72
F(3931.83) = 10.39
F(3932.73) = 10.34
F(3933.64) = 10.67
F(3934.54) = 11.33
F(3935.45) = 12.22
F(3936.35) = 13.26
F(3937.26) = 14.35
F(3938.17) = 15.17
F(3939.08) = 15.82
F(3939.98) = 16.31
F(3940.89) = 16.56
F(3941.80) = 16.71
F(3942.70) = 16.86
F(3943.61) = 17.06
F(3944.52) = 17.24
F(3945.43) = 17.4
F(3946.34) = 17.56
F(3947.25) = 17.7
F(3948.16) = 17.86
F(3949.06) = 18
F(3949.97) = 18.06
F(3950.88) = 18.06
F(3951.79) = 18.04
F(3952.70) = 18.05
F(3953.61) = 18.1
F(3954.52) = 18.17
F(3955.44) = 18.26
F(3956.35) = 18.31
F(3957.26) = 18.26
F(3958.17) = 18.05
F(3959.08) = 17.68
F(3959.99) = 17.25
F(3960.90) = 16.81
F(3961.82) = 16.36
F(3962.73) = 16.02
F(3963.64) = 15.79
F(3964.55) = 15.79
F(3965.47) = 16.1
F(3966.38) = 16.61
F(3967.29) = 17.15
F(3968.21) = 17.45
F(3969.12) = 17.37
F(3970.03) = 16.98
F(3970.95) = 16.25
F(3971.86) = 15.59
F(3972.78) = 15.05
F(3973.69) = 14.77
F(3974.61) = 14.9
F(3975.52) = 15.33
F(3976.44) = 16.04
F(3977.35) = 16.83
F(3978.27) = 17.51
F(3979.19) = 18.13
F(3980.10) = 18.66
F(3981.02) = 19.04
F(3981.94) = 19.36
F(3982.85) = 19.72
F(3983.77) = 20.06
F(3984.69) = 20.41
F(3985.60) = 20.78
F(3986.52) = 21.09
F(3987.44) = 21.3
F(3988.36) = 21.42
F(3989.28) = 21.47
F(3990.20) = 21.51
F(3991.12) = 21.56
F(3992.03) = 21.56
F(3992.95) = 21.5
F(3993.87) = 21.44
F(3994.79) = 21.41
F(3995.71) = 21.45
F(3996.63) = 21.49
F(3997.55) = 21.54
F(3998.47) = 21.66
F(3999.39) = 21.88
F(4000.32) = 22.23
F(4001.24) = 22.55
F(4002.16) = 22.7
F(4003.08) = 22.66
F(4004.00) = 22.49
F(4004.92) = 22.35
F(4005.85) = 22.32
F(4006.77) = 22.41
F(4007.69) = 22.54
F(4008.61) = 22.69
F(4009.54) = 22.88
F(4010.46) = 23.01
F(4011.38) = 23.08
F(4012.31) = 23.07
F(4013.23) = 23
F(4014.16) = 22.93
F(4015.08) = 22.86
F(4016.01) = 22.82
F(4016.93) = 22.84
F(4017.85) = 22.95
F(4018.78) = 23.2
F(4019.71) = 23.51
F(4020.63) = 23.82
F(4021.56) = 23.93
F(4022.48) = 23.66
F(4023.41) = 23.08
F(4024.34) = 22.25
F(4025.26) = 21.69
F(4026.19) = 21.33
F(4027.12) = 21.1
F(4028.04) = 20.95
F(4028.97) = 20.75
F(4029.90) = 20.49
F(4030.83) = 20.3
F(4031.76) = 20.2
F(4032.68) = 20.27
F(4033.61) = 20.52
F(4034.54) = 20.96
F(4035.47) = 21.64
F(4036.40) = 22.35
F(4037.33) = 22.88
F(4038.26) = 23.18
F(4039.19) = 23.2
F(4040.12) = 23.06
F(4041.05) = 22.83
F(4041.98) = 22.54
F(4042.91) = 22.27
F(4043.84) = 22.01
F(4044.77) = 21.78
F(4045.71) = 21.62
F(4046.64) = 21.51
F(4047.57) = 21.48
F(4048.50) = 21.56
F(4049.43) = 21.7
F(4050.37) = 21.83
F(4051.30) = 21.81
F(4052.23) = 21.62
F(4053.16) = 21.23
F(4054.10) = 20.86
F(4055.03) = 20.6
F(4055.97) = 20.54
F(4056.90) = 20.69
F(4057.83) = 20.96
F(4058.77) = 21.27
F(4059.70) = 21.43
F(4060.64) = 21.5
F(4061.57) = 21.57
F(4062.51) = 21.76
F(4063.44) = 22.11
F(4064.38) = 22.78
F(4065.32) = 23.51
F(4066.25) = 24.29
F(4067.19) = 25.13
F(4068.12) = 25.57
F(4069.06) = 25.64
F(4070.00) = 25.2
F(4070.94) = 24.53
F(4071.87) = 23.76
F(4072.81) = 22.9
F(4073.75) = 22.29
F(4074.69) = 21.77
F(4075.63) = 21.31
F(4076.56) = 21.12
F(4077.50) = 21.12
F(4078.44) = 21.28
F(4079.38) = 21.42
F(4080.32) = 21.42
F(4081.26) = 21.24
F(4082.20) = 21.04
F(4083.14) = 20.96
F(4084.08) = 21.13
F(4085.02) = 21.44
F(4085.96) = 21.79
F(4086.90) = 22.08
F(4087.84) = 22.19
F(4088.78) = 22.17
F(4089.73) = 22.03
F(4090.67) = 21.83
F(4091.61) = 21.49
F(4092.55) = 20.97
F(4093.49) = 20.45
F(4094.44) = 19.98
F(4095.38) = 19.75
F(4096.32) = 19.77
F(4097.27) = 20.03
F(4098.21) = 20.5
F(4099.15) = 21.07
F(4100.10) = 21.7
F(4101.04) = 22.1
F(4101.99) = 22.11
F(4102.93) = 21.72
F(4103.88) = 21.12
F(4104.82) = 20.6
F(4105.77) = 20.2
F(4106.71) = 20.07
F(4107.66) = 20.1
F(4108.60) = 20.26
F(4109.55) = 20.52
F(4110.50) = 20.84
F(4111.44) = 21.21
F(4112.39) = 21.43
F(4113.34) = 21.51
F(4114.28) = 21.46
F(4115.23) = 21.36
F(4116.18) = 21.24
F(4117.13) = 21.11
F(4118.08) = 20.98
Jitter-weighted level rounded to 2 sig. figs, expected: 4.8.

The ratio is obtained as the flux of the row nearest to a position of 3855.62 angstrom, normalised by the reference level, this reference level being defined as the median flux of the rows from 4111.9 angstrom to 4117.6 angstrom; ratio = 0.88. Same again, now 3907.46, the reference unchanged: 0.85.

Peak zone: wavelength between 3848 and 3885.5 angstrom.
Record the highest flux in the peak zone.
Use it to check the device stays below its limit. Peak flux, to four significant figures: 34.32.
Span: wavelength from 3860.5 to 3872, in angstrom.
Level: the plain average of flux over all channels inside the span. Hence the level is 28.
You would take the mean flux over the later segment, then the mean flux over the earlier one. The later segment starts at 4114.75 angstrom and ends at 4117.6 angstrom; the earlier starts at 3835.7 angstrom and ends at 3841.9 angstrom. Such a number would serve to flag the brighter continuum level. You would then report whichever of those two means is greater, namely 21.2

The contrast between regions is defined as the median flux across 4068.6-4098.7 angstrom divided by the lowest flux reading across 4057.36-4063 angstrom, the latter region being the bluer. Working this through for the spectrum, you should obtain 1.02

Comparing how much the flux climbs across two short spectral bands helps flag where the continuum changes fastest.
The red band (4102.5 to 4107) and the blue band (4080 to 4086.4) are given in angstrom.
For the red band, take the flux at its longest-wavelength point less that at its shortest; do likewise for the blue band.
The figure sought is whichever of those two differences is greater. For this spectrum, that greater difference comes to 0.4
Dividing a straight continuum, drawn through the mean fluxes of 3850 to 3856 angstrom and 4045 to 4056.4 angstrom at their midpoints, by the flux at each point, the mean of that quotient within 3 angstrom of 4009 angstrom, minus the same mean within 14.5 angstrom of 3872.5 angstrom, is 0.00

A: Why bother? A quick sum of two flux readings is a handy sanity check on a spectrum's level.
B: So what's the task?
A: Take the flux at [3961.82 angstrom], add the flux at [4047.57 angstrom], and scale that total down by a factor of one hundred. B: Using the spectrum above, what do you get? 0.38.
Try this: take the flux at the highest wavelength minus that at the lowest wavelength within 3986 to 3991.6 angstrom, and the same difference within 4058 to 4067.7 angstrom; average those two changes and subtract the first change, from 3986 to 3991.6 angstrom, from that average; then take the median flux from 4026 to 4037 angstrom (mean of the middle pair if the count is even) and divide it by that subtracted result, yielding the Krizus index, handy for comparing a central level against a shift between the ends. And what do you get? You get 12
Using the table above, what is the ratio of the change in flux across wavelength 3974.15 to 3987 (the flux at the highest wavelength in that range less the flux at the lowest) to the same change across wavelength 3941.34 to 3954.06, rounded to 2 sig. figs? 4.5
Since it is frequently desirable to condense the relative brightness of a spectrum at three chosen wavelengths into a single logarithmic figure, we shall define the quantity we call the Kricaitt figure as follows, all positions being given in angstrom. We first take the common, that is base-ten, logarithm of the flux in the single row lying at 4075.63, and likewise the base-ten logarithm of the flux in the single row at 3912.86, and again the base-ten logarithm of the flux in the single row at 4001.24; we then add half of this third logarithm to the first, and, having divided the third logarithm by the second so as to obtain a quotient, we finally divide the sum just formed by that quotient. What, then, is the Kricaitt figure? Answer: 1.90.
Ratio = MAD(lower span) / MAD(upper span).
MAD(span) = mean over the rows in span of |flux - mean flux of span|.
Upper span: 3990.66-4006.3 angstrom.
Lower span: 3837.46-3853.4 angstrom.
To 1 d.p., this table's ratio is 5.1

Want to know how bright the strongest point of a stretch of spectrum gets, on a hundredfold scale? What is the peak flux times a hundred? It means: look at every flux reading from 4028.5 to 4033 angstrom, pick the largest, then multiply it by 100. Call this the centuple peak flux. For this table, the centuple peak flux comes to 2075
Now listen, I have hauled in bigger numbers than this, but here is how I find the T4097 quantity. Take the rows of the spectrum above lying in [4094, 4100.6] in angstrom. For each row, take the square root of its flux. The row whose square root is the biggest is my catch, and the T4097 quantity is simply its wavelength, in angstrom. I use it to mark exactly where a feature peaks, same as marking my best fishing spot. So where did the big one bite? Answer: 4100.10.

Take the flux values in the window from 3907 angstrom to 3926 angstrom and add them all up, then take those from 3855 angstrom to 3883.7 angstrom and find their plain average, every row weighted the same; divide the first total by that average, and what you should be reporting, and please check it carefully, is 17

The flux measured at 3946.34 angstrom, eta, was 17.56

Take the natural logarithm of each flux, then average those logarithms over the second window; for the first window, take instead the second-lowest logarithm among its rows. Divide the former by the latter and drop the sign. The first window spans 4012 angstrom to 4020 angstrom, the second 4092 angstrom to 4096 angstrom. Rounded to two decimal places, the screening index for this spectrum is 0.96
